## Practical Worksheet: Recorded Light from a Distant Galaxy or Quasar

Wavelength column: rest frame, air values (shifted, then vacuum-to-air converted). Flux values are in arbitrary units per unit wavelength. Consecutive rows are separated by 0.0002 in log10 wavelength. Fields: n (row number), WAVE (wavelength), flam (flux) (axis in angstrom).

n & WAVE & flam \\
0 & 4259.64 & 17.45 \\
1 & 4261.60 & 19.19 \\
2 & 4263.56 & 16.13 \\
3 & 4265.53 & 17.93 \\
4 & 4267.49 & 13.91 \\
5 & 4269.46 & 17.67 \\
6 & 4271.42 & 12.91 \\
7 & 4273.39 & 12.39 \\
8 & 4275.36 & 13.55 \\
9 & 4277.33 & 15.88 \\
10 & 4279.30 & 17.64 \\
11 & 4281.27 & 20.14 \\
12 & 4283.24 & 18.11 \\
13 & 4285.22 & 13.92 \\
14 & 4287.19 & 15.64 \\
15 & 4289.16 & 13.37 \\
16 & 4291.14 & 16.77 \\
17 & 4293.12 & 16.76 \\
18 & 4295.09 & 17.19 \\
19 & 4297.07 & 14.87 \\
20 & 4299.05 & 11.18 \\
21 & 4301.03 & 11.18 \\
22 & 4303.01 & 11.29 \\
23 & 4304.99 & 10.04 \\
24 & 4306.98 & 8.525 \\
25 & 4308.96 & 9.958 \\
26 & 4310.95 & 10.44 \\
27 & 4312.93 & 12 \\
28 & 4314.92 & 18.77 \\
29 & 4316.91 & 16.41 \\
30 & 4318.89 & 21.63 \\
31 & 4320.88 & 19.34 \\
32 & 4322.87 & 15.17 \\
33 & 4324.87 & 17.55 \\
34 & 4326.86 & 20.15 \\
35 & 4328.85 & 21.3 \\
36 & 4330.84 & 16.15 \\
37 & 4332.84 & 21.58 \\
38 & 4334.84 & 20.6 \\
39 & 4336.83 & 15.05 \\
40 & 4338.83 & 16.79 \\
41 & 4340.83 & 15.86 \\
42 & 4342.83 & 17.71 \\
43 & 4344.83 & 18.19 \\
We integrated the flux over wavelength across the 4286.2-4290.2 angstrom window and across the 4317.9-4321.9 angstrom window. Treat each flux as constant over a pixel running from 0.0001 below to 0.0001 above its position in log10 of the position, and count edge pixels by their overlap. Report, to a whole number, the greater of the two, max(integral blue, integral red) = 82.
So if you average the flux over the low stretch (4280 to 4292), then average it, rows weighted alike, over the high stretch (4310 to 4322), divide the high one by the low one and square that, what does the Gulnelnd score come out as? 1.0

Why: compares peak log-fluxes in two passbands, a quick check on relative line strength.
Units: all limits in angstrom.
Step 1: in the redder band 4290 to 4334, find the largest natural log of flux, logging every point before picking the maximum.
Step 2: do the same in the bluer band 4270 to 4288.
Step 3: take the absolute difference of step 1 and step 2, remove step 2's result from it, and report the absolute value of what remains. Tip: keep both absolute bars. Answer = 2.93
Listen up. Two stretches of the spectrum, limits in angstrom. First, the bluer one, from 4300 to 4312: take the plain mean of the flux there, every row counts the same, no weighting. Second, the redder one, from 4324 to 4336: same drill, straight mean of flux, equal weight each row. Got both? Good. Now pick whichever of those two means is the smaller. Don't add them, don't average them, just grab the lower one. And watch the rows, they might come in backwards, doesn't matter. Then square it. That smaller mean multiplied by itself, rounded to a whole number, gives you 105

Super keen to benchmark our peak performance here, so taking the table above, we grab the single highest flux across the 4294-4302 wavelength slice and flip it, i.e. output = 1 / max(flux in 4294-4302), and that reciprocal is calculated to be 0.058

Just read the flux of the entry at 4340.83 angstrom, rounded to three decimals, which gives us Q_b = 15.860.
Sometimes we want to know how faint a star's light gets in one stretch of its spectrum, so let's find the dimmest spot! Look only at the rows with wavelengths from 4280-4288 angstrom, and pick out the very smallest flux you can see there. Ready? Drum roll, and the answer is 13.92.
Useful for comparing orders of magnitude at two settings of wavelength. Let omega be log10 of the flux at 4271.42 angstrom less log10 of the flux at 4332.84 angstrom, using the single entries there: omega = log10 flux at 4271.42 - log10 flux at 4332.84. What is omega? -0.22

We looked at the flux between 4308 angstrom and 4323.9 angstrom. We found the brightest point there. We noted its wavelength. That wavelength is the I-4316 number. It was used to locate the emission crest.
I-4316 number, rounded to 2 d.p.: 4318.89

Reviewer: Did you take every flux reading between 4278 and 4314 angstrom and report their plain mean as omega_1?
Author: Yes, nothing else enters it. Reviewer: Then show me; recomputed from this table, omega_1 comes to 14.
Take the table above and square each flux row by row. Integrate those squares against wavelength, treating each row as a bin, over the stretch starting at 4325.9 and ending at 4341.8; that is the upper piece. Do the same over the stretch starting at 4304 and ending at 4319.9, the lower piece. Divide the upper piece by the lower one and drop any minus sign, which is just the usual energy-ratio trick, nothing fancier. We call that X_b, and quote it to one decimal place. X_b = 1.7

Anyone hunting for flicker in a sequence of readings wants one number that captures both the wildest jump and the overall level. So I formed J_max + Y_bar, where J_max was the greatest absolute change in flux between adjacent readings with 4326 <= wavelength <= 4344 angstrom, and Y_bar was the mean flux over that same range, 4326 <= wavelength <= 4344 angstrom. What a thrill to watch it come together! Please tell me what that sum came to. 23.9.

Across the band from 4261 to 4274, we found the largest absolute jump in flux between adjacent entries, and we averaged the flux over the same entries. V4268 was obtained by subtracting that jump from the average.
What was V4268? 11.0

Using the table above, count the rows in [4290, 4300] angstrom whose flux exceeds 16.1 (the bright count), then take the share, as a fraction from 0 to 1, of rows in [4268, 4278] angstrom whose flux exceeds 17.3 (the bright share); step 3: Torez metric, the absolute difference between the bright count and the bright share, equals 2.8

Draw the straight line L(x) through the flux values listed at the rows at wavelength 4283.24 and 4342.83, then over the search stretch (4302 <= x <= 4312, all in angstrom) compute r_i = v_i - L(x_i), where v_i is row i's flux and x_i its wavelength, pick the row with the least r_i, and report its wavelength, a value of 4306.98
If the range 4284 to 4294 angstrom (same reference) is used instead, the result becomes 4289.16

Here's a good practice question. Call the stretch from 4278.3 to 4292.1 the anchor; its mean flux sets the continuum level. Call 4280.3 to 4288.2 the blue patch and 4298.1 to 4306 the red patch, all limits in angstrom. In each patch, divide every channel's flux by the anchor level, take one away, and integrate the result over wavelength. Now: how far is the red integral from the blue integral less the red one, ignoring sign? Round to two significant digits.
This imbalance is 5.6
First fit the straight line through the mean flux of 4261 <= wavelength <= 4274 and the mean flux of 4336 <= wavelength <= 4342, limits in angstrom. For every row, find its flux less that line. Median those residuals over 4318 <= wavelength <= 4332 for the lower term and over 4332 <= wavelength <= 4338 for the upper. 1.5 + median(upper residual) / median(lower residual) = 2.9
